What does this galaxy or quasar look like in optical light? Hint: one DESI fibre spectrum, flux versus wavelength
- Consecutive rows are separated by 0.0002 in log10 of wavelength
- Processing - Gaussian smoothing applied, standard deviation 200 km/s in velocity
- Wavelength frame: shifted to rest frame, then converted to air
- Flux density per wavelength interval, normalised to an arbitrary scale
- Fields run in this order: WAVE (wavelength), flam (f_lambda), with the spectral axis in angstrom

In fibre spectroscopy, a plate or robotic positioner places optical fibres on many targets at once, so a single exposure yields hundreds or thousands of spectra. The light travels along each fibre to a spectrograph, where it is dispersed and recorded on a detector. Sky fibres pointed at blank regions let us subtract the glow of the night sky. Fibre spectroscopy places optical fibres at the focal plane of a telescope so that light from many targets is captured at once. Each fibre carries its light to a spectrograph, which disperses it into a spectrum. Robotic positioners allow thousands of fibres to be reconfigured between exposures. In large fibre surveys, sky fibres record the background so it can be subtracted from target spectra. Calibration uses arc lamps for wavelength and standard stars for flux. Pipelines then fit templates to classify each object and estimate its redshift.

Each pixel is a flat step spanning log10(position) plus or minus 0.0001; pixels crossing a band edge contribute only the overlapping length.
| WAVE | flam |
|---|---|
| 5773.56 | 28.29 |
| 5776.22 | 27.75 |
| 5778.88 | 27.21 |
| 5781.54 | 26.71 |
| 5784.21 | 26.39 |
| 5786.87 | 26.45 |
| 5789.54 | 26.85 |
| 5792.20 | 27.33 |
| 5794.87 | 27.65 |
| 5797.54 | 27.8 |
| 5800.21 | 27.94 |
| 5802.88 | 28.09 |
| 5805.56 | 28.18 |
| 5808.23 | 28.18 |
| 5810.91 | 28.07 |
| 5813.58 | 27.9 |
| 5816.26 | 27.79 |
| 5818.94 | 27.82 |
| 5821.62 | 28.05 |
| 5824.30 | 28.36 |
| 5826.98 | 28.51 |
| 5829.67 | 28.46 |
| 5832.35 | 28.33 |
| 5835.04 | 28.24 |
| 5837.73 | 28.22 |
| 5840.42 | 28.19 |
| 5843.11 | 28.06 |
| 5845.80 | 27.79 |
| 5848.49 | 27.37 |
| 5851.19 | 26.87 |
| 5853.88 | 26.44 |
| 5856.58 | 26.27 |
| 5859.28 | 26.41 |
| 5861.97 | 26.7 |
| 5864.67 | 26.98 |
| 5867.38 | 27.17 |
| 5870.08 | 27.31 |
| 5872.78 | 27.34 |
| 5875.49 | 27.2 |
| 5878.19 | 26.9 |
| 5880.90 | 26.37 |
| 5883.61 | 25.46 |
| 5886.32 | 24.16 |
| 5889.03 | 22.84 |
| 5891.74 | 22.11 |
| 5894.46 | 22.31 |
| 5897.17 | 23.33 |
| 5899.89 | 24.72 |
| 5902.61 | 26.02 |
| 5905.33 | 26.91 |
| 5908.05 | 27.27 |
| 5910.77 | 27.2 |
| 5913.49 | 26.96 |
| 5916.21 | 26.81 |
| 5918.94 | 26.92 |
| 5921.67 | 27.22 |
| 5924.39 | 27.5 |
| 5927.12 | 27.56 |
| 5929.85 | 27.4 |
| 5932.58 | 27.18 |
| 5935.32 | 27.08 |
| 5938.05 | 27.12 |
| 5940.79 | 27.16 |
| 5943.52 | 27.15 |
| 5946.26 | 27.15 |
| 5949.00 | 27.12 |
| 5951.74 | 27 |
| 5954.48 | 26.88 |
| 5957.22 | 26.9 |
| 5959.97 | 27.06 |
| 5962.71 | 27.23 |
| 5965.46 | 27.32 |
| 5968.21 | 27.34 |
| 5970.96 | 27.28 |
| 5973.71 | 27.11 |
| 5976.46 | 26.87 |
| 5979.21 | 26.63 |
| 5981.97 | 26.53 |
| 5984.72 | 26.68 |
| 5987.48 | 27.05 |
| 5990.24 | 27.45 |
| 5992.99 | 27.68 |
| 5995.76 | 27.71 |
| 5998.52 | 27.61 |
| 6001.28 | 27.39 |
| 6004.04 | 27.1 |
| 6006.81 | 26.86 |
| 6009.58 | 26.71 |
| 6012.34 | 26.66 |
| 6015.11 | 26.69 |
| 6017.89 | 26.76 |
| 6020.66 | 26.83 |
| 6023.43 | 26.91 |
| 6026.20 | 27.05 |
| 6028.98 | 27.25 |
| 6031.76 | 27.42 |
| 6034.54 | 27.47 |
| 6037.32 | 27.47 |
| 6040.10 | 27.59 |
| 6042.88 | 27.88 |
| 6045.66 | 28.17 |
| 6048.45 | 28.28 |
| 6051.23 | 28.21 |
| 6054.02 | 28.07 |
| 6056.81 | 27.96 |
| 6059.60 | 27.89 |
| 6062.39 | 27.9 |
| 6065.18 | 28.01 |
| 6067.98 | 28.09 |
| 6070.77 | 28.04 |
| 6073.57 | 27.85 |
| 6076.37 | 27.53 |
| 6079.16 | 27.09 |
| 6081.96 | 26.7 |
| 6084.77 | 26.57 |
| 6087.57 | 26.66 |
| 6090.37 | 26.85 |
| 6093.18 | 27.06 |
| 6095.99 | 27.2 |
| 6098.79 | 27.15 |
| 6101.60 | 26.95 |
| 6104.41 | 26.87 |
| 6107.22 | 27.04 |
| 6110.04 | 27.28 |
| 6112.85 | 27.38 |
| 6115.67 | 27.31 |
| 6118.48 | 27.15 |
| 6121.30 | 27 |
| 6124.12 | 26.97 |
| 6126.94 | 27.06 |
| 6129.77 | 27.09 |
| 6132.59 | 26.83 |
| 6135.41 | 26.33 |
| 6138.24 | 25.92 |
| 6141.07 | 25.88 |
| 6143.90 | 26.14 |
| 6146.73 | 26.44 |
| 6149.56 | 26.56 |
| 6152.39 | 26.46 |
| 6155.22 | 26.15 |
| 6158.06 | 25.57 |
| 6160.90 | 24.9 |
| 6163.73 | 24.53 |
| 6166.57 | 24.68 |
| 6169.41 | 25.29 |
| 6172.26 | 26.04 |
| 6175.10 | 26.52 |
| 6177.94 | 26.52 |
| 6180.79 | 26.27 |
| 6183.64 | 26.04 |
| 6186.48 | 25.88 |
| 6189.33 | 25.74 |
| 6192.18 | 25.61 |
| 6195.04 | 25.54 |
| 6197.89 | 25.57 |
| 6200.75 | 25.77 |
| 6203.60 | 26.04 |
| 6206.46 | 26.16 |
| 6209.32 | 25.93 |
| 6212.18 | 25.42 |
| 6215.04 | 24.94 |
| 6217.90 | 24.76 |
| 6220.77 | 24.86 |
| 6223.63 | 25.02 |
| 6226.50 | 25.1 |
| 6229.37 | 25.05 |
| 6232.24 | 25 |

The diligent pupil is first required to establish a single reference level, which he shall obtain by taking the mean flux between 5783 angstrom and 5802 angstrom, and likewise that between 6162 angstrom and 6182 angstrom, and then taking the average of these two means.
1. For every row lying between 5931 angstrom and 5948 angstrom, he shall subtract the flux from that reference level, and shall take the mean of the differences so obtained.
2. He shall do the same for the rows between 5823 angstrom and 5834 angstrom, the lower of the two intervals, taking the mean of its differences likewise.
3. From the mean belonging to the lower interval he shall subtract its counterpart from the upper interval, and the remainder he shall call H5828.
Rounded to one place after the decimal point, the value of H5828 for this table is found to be -1.3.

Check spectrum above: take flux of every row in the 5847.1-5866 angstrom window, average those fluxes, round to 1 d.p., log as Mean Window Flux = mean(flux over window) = 26.7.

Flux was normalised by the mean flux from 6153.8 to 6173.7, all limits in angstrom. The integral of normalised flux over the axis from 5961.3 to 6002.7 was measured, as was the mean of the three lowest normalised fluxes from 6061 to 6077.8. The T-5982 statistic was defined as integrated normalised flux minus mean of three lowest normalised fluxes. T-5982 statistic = 43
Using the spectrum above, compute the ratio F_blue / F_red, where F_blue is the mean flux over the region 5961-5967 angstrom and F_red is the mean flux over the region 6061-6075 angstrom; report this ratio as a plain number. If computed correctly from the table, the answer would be 0.97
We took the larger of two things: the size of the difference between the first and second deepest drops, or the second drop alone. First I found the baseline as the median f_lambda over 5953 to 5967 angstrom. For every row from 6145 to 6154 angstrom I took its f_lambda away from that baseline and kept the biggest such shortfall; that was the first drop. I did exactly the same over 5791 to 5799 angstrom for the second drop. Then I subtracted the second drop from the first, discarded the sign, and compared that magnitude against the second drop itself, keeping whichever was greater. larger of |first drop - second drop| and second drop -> 0.89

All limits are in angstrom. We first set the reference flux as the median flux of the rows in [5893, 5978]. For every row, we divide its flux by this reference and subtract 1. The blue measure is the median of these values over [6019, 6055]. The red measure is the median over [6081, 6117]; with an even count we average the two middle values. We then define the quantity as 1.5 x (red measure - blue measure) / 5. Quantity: -0.005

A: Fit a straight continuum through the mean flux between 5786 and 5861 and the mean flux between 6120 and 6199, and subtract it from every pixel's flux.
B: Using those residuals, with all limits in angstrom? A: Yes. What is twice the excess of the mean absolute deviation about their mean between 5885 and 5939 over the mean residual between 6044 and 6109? 1.3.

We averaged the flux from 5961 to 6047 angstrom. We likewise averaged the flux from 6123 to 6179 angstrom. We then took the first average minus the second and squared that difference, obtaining 1.2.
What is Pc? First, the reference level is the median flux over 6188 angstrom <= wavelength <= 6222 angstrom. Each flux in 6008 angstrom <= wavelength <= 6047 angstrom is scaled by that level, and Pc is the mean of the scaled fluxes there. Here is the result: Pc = 1.06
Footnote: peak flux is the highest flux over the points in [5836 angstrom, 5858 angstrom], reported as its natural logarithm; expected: 3.34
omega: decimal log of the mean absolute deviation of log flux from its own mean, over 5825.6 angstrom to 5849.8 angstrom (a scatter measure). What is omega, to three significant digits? -2.39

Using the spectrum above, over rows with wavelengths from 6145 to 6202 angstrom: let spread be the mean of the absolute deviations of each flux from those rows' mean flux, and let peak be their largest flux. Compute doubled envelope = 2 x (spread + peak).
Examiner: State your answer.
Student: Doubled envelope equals 54.1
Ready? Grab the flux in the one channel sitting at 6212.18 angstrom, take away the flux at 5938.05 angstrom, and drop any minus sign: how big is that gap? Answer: 1.7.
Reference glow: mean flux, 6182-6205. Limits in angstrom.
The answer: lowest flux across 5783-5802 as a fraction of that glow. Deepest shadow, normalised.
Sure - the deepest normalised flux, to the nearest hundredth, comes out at 1.02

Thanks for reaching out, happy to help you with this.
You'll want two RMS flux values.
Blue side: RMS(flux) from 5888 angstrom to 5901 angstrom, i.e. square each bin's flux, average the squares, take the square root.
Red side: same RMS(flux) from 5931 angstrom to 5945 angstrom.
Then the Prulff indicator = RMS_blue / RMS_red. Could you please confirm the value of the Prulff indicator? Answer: 0.85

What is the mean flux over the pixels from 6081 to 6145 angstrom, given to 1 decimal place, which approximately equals 26.8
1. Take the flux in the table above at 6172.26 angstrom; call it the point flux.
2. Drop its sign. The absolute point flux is 26.0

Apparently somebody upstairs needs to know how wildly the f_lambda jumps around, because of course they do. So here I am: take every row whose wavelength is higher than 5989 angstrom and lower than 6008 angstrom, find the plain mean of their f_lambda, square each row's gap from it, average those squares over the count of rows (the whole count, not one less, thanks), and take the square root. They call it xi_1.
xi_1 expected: 0.29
